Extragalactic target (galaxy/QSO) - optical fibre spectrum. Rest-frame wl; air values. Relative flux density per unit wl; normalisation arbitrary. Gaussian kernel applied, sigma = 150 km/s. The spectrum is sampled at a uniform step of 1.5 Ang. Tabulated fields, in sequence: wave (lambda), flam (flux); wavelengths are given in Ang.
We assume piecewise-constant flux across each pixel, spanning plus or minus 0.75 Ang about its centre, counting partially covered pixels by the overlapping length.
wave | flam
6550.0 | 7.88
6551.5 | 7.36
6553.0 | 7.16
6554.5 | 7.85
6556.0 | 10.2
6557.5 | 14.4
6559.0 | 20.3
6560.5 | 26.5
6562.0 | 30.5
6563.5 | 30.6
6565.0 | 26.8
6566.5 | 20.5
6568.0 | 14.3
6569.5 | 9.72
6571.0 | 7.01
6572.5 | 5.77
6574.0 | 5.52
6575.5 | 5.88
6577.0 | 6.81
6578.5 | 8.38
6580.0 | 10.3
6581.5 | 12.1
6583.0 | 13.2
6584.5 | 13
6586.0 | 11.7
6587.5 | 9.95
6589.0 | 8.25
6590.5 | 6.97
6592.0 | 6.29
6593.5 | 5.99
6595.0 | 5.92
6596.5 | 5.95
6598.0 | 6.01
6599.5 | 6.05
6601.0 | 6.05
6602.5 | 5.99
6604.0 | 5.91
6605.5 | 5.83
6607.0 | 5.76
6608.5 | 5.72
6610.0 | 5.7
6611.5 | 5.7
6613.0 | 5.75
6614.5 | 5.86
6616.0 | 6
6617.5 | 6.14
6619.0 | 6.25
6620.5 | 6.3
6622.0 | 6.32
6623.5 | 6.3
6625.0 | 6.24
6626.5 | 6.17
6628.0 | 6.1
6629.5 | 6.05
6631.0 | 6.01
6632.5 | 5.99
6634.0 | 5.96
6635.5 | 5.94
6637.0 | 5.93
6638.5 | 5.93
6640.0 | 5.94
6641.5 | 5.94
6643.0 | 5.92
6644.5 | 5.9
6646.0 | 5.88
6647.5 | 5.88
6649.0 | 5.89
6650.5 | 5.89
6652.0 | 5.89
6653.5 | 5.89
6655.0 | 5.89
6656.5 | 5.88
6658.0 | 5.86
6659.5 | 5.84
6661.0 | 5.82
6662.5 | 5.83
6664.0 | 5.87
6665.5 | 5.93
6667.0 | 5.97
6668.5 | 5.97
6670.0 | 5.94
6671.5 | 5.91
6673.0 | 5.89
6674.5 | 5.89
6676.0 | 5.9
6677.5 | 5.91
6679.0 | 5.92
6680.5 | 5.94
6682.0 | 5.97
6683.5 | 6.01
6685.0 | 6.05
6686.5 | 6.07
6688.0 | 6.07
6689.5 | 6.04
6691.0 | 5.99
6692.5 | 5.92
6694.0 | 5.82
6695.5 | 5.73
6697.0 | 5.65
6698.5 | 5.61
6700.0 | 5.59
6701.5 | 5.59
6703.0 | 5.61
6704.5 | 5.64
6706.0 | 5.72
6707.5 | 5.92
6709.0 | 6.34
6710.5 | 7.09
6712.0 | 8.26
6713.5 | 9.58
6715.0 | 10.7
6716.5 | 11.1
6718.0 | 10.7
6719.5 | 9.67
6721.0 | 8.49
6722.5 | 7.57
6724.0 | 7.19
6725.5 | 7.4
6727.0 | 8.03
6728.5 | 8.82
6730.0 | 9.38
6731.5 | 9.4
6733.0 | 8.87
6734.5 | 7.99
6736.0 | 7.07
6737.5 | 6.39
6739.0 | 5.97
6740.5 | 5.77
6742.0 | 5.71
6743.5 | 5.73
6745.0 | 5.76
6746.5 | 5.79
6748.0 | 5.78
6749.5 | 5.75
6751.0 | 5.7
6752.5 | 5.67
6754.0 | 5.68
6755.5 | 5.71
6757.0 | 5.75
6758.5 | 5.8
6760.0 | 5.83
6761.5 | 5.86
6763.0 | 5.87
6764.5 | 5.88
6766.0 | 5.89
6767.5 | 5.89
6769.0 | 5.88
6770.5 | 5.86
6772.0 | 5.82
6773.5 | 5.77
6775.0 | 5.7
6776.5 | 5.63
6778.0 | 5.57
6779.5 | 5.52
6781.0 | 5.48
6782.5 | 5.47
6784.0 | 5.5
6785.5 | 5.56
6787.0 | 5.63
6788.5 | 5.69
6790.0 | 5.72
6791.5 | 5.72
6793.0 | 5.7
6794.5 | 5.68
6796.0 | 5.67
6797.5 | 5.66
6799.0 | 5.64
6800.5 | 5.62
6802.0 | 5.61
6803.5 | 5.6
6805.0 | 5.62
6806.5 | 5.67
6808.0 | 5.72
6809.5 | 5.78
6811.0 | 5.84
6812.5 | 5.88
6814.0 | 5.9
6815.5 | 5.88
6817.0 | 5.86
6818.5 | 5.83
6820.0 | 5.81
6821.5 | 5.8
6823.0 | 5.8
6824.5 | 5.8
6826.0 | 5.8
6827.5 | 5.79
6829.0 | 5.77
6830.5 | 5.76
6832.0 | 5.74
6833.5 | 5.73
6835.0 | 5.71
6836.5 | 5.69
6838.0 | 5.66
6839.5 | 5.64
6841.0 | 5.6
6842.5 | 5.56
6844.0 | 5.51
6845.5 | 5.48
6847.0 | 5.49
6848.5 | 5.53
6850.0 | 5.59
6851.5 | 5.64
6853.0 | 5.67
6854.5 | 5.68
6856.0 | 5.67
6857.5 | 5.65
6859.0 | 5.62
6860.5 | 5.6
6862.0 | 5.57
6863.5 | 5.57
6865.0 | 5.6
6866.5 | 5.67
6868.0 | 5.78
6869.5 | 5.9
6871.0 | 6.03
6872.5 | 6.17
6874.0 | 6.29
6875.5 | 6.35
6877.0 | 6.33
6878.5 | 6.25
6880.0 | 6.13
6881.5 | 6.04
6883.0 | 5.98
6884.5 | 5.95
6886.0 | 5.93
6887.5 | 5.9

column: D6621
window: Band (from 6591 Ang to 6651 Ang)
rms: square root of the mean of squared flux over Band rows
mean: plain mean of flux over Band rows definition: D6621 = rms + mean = 12.0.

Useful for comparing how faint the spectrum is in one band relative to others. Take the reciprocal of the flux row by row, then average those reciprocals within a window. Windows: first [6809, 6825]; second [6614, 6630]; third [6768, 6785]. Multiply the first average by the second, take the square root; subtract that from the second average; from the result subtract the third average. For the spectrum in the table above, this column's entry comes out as -0.181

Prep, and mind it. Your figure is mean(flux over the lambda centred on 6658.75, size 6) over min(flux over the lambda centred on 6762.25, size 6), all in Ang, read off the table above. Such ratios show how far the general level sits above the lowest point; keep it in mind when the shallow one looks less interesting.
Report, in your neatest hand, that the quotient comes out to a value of 1.00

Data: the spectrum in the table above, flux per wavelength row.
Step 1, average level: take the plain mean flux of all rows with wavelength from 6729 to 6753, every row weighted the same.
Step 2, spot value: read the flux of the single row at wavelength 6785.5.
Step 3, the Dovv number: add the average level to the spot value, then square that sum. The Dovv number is 150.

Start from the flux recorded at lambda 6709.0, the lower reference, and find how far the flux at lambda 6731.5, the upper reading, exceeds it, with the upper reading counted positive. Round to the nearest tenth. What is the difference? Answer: 3.1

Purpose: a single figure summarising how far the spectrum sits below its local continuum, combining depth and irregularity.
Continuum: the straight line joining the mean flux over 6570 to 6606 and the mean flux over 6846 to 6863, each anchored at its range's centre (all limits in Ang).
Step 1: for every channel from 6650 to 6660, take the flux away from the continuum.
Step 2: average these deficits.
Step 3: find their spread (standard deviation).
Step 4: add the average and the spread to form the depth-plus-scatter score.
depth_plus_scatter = 1.3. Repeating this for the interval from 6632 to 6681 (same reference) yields 1.4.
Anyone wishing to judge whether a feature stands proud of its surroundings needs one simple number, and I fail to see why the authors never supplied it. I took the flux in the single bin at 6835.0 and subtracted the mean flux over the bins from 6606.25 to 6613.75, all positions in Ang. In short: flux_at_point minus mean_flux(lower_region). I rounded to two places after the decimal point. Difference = -0.02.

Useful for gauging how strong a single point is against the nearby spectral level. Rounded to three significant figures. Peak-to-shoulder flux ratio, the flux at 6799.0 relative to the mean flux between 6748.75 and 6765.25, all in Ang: 0.977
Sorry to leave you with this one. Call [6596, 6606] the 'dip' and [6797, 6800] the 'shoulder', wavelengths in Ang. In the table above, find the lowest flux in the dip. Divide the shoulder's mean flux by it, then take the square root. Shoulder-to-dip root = 0.984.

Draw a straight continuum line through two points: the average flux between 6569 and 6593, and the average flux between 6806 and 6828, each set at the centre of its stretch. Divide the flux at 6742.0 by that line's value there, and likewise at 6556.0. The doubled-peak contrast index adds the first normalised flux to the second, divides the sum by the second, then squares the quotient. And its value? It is 3.1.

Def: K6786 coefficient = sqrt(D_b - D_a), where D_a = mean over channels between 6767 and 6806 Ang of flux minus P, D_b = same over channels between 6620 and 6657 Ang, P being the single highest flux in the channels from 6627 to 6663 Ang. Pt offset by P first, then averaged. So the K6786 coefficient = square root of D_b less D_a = 0.58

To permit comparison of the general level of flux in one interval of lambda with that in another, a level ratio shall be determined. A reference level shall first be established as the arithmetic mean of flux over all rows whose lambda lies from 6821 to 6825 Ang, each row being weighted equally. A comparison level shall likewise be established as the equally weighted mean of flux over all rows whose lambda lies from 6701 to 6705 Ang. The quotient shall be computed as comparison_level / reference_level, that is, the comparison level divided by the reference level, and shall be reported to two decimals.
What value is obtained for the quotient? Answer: 0.97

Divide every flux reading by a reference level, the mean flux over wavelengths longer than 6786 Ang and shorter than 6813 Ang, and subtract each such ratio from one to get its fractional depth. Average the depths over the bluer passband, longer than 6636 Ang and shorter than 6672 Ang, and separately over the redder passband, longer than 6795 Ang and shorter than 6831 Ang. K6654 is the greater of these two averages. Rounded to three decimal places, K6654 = -0.011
